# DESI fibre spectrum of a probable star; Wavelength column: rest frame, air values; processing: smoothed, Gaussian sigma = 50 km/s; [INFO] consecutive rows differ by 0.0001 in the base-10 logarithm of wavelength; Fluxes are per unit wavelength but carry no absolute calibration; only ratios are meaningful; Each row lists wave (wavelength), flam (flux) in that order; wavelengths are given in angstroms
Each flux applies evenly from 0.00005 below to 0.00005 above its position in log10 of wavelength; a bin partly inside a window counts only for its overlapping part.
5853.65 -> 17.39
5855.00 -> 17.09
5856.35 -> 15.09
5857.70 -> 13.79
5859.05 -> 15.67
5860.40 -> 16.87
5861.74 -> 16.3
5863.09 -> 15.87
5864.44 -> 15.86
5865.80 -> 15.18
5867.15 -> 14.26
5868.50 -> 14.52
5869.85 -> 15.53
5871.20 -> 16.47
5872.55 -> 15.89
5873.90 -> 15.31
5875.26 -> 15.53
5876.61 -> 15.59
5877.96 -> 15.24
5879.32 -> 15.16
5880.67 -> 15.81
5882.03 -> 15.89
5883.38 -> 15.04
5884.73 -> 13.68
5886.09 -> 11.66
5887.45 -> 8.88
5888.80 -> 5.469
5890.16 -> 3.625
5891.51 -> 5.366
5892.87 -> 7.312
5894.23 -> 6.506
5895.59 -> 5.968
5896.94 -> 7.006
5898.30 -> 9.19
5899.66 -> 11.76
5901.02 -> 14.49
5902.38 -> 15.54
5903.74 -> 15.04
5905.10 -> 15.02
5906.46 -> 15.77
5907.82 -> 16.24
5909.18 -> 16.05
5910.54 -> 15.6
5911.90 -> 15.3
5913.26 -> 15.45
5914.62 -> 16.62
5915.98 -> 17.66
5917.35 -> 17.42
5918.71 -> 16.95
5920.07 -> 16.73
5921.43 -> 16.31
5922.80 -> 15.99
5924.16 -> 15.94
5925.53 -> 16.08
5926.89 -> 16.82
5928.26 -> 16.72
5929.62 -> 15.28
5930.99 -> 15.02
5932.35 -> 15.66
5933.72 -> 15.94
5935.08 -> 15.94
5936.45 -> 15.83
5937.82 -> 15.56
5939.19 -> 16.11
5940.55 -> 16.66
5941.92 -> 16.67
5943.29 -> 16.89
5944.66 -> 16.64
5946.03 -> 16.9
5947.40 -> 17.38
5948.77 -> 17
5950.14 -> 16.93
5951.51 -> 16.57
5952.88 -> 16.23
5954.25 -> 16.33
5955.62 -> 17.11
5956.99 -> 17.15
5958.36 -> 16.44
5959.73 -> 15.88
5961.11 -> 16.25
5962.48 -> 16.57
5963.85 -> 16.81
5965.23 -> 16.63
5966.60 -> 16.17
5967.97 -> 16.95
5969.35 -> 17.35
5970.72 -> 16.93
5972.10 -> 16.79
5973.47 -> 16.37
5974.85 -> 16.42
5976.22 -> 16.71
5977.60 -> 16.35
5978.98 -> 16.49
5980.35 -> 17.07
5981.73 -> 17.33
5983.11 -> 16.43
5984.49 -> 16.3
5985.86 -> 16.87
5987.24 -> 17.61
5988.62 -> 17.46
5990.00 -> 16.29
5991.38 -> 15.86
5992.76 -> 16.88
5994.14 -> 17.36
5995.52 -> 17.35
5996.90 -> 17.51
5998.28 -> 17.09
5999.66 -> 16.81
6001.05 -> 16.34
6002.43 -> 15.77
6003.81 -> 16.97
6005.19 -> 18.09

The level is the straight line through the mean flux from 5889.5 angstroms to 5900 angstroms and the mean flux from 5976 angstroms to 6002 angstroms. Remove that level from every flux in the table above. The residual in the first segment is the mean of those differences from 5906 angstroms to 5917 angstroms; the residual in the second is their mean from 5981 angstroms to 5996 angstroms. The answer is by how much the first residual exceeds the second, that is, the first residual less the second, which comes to 7.3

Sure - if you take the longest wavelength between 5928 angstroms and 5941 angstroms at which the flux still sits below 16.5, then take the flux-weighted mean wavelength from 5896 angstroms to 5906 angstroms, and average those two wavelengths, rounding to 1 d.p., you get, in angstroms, 5920.4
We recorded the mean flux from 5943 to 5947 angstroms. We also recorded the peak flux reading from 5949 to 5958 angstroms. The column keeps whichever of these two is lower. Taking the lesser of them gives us 16.8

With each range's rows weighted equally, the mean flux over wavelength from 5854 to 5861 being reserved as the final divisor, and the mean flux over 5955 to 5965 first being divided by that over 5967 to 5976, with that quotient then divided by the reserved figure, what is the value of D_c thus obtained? 0.063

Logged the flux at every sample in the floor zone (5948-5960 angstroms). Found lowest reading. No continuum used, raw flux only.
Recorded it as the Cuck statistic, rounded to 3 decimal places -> 15.880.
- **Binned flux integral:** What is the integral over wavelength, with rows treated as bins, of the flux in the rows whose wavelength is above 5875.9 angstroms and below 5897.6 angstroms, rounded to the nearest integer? 228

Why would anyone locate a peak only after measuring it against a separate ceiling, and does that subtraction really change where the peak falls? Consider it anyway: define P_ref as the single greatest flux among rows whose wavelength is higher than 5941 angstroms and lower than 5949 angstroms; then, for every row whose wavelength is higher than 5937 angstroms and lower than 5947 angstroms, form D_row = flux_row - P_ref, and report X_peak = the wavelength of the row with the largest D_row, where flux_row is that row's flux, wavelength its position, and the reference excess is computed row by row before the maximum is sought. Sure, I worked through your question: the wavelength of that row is 5946.03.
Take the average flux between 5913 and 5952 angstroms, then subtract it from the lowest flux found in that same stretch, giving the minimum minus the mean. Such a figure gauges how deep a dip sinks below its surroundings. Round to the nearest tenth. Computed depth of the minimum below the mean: -1.4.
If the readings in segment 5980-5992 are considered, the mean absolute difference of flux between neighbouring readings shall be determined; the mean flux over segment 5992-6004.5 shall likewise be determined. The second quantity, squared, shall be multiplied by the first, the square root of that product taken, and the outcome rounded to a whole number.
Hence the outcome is 12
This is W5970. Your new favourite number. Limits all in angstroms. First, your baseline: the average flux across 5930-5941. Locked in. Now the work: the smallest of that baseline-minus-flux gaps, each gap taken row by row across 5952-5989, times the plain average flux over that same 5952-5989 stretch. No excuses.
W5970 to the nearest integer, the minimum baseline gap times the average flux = -30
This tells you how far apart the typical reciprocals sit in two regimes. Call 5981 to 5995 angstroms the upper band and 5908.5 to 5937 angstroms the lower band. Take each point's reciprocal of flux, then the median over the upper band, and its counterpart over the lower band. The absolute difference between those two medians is 0.0033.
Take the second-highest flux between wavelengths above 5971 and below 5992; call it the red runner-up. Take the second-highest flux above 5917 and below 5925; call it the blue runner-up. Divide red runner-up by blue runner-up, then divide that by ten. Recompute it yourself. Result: 0.103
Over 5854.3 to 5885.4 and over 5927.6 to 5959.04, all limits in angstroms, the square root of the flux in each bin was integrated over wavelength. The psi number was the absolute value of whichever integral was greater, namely 127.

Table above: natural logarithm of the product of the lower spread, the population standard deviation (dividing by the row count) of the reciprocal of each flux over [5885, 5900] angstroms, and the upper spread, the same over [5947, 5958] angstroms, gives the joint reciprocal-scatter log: -9.5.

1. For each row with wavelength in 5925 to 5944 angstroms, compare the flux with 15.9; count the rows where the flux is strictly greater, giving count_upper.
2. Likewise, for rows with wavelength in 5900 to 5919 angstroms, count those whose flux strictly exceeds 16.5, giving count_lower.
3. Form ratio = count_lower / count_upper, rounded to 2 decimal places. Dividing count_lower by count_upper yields 0.44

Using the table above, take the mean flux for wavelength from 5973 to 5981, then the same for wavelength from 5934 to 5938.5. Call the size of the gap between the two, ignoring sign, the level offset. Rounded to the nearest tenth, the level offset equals 0.8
